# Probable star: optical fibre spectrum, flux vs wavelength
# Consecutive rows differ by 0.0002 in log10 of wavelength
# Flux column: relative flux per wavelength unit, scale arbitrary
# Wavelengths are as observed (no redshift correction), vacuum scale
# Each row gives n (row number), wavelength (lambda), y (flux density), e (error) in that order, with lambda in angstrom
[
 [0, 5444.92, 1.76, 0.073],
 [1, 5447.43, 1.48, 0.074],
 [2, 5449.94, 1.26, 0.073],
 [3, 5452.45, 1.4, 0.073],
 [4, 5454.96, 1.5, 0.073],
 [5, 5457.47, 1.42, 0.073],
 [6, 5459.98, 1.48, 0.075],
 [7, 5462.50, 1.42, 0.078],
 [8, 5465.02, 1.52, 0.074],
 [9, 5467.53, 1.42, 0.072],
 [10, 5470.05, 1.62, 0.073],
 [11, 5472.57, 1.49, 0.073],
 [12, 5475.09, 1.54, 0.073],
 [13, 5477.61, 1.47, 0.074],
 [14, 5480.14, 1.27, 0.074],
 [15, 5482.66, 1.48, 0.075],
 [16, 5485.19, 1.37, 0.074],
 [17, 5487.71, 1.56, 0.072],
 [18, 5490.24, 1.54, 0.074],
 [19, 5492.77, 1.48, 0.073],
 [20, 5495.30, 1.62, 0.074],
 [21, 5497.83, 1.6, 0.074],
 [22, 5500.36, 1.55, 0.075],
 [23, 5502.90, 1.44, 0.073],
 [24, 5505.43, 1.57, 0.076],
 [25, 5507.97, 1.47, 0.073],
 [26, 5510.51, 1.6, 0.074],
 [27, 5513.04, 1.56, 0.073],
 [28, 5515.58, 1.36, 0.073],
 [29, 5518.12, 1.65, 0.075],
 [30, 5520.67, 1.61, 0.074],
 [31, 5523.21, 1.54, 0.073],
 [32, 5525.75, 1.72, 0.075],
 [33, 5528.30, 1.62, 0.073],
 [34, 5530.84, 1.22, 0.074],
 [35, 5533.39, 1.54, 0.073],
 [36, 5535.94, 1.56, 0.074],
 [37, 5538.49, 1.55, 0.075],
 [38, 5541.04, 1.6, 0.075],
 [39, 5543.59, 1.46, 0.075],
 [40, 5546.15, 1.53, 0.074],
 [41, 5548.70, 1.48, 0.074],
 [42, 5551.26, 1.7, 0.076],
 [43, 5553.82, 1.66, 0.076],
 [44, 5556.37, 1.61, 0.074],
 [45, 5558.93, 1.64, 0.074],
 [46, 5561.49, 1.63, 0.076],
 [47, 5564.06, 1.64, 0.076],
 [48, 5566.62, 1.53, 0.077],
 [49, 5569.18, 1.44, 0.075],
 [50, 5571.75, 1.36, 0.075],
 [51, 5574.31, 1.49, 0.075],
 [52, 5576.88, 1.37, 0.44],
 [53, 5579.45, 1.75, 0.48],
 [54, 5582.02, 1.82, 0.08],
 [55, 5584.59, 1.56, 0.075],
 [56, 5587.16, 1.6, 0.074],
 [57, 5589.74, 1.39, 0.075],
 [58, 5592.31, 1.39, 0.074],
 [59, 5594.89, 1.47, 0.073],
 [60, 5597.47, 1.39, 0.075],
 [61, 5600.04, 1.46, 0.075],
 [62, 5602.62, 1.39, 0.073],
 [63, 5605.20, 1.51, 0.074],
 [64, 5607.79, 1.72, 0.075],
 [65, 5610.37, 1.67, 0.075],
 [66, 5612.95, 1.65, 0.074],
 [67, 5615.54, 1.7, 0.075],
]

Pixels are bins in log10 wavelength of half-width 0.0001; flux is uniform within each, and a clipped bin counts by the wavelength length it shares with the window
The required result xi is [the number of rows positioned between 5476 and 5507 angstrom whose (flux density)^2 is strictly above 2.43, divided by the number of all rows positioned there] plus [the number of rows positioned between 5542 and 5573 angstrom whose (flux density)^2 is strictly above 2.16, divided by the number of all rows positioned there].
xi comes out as 1.08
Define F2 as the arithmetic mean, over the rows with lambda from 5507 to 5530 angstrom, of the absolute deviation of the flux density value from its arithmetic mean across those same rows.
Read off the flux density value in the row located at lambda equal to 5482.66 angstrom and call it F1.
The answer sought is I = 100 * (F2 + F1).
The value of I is 156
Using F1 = 1.48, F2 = 0.078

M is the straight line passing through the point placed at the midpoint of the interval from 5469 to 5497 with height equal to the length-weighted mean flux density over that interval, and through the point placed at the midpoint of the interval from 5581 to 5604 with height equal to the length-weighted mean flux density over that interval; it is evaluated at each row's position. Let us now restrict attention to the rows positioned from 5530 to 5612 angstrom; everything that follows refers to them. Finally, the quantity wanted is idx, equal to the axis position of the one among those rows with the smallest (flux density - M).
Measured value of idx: 5530.84 angstrom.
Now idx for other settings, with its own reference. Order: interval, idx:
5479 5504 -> 5480.14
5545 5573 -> 5571.75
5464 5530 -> 5480.14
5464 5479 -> 5467.53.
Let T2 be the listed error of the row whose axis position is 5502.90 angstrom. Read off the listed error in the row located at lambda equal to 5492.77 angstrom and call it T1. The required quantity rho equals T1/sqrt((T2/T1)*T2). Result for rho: 0.270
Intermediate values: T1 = 0.0730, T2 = 0.0730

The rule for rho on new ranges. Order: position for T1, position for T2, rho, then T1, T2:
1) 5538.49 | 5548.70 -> 0.278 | 0.0750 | 0.0740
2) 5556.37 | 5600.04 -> 0.268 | 0.0740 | 0.0750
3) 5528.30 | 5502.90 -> 0.270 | 0.0730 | 0.0730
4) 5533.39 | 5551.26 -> 0.260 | 0.0730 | 0.0760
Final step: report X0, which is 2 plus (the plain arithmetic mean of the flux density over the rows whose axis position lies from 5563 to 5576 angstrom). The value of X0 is 3.49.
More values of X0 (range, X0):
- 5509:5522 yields 3.56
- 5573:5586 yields 3.60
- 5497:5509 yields 3.53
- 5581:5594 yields 3.55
